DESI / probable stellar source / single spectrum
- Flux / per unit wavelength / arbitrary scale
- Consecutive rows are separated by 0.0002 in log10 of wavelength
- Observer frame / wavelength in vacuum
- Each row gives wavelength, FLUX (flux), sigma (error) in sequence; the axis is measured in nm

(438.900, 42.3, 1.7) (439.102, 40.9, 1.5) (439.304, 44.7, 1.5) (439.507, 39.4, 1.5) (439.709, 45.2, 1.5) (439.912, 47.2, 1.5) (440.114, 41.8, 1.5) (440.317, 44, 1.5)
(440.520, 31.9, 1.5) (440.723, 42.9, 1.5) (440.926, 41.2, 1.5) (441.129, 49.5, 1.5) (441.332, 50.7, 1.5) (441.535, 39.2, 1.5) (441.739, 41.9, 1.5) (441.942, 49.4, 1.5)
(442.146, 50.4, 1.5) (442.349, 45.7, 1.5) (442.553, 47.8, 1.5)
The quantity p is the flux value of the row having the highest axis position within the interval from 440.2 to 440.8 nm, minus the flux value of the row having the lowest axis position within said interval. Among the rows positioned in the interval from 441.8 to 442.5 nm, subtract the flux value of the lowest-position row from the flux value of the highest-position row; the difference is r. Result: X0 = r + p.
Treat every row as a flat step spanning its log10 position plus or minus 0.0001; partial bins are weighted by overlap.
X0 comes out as -5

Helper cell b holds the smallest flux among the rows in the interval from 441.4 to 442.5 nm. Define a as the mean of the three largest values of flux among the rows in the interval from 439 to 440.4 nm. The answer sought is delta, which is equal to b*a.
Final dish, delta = 1791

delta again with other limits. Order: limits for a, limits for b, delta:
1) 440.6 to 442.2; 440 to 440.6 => 1601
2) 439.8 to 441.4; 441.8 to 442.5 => 2245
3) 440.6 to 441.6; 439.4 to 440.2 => 1879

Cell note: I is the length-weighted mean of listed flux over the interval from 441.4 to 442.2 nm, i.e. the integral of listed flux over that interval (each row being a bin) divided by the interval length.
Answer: 45.1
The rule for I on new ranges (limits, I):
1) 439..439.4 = 42.8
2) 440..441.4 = 43.0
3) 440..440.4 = 43.0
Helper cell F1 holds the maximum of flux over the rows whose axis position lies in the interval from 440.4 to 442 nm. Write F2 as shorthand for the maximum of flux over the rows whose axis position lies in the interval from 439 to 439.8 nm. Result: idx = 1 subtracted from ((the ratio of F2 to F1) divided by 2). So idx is -0.554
